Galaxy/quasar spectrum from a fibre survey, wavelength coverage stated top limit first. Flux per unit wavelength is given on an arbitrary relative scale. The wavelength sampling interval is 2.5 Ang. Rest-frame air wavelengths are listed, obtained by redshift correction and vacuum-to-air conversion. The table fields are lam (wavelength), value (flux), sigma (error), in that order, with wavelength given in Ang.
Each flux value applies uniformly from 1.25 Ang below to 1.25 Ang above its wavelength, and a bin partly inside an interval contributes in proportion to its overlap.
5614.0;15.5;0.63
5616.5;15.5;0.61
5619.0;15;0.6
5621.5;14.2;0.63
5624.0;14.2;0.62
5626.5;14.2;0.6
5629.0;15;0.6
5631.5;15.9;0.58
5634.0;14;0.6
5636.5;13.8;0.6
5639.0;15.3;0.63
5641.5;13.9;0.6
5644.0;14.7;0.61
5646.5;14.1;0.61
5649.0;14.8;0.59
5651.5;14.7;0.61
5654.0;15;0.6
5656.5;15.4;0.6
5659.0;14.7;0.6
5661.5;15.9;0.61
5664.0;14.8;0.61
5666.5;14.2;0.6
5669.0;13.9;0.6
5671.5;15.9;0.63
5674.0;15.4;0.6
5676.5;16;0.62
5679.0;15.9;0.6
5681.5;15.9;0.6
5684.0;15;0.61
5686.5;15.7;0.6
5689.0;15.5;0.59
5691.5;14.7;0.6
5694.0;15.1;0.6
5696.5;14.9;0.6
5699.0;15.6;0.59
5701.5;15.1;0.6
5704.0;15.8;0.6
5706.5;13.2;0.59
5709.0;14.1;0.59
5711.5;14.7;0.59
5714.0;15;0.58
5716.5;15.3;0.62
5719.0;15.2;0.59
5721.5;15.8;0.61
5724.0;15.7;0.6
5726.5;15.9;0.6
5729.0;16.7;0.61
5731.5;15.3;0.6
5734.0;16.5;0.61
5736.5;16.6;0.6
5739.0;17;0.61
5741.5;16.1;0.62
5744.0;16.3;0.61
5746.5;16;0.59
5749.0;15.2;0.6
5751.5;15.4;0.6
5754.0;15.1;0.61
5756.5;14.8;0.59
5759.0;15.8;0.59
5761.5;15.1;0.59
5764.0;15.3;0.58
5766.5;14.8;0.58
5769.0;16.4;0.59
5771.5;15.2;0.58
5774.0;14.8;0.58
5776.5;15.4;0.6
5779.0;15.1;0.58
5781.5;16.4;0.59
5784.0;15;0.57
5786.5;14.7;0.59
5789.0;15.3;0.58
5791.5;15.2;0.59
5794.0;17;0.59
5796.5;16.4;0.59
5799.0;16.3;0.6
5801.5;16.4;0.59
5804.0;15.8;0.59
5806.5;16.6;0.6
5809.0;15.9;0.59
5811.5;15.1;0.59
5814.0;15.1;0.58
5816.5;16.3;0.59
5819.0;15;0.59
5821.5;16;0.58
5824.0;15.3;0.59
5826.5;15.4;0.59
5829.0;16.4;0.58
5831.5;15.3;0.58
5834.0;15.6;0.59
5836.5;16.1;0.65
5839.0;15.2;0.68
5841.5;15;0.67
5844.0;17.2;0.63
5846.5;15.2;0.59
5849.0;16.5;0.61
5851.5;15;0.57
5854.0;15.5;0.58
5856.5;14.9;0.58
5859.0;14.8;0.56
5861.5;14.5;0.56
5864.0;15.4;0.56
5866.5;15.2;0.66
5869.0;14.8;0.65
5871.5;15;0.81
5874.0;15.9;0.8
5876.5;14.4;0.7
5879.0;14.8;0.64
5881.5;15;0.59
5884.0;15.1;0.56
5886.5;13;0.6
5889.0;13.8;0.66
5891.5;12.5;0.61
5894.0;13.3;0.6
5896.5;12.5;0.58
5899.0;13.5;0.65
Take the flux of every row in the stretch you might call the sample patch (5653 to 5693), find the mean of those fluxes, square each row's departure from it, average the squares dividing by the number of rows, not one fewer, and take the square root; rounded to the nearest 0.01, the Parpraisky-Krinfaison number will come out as 0.63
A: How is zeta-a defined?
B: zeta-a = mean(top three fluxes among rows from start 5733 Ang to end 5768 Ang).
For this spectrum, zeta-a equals 16.7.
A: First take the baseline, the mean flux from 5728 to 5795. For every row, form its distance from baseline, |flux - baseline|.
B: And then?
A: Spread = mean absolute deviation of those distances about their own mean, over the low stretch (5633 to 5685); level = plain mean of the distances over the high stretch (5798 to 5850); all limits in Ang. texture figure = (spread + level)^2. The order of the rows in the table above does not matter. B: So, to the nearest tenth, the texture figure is 1.1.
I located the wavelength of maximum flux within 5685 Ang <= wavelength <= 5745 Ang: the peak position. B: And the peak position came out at 5739.0 Ang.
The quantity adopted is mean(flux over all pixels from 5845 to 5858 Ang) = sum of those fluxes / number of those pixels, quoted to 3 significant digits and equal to 15.4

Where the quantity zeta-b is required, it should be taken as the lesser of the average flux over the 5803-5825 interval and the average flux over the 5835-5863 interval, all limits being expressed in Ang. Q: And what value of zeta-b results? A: 15.4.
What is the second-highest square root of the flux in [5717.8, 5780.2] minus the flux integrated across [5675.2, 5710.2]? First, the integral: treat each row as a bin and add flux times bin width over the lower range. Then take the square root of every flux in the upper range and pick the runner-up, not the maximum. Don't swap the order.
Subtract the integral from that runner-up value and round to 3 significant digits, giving -527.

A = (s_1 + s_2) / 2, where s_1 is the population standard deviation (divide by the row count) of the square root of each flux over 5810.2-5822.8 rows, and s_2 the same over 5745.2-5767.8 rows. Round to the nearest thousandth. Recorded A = 0.059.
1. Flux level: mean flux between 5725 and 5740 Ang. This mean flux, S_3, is 16.3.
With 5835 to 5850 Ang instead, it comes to 15.9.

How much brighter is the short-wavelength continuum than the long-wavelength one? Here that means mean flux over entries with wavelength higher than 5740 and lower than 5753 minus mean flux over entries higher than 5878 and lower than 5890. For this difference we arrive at 1.5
